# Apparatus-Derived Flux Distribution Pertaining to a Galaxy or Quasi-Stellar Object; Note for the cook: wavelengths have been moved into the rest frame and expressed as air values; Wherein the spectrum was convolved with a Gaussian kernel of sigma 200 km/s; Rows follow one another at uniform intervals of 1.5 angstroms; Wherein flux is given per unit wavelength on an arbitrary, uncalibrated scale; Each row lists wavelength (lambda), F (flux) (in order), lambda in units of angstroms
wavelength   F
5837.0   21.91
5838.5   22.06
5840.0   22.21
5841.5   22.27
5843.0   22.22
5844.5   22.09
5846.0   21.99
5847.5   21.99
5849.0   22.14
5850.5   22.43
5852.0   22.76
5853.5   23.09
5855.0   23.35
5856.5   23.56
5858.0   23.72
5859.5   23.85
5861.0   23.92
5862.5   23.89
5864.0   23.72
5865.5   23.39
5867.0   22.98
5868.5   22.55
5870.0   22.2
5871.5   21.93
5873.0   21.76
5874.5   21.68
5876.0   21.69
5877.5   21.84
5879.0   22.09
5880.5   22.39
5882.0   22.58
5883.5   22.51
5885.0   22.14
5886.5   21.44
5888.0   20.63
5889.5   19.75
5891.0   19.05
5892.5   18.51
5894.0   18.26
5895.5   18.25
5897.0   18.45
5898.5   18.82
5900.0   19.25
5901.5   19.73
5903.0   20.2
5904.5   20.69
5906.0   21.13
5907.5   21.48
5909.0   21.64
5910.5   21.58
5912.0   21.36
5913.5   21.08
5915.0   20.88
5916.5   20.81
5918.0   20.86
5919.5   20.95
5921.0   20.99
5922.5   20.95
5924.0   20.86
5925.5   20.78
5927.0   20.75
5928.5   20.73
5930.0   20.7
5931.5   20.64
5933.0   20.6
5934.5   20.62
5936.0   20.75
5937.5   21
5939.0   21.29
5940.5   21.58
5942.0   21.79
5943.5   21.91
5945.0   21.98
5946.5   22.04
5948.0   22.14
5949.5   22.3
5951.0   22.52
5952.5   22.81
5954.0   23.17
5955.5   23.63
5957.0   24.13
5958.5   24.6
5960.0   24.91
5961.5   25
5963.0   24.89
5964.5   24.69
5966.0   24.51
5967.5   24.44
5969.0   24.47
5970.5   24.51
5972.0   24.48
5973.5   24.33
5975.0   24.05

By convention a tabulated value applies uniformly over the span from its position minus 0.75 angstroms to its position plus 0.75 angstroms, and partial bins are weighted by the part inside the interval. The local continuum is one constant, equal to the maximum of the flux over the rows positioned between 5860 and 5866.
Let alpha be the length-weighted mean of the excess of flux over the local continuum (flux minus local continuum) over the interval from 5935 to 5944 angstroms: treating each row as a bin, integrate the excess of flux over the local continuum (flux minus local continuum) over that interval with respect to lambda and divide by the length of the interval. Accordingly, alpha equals -2.6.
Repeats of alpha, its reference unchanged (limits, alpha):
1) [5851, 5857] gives -0.8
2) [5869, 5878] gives -2.1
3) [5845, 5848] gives -1.9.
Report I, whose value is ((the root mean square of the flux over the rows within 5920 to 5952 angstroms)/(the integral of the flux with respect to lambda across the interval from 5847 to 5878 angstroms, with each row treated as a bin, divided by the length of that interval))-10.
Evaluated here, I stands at -9.07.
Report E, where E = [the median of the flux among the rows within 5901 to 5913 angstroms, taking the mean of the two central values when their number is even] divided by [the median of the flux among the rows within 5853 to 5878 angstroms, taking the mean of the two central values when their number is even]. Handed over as 0.92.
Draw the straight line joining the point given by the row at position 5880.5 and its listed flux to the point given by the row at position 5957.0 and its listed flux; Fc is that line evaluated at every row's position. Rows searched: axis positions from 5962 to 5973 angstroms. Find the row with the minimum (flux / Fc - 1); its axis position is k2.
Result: 5972.0 angstroms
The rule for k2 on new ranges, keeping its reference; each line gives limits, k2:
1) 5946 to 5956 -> 5946.5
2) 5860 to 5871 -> 5870.0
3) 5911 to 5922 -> 5916.5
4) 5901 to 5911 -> 5901.5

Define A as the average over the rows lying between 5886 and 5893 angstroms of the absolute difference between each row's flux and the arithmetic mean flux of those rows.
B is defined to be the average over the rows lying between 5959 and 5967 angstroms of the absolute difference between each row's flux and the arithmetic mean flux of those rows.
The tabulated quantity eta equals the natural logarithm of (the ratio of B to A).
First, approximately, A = 0.9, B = 0.160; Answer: -1.8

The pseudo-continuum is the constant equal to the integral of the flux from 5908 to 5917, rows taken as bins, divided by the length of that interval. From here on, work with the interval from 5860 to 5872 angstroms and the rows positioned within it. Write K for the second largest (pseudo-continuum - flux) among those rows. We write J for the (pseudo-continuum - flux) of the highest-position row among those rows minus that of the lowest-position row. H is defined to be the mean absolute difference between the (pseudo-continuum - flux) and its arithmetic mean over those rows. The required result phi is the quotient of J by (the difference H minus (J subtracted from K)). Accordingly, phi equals 0.6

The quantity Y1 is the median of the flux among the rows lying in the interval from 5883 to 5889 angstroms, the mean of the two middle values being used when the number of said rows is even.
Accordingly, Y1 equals 21.8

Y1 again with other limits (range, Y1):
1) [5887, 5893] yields 19.4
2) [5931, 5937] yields 20.6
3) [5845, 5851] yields 22.1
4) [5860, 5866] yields 23.8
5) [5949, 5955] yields 22.7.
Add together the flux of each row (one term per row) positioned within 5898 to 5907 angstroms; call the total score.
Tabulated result 120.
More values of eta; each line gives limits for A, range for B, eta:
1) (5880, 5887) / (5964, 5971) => -1.6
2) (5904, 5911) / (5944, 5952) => -0.6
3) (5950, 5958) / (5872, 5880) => -1.4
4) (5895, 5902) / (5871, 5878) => -1.7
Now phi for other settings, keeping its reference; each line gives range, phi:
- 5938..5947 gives 3.9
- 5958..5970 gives 0.0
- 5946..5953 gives -2.1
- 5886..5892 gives 1.4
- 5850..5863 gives -3.0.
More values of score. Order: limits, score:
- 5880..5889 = 132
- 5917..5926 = 125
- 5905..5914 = 128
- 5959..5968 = 148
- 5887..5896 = 114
